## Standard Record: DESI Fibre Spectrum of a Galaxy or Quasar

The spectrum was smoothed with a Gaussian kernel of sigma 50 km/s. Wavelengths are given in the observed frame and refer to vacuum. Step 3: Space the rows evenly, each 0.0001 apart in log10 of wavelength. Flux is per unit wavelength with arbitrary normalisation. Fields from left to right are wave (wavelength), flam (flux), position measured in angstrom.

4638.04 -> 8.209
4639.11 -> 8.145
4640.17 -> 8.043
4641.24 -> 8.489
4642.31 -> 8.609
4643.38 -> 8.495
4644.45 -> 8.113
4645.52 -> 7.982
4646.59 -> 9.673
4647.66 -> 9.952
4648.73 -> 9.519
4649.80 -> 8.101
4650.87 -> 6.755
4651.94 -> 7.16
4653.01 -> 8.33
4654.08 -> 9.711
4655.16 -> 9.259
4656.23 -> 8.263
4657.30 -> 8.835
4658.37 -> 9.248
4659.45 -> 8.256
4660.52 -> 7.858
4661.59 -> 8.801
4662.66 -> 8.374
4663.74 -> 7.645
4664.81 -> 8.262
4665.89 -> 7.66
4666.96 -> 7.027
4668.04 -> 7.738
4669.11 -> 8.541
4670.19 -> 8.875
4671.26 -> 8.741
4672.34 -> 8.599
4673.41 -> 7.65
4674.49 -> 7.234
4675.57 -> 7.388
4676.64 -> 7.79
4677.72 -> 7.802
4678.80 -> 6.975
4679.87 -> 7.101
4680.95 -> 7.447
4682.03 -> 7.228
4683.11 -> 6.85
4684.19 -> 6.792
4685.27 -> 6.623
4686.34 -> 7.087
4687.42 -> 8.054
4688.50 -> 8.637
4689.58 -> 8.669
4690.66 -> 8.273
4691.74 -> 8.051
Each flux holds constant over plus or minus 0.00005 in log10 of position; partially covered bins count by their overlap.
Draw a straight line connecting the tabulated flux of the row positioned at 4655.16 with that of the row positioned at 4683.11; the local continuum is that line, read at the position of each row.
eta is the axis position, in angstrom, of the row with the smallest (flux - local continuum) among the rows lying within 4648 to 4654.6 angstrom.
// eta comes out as 4650.87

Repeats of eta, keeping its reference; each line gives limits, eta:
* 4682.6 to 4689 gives 4685.27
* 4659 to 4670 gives 4666.96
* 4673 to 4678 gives 4674.49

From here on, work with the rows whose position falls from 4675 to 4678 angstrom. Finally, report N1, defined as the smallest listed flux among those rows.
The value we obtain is 7.388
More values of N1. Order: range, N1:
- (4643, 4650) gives 7.982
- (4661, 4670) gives 7.027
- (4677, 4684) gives 6.85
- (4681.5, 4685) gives 6.792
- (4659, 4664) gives 7.645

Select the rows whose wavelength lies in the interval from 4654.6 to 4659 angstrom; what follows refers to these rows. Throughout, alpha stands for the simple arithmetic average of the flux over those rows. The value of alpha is 8.90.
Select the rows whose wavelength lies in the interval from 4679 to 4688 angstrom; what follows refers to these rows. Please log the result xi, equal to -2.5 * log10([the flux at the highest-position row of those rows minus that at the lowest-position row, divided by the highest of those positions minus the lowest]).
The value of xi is 2.2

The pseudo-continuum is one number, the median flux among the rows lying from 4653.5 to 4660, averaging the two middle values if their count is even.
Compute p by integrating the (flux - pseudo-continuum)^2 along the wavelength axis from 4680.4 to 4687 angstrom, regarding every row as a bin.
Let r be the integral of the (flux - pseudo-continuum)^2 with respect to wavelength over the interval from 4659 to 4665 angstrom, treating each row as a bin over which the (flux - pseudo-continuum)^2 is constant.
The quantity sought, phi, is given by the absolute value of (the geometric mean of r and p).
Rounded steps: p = 27.5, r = 5.2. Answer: 12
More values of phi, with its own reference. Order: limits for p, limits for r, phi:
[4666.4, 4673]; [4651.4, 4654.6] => 6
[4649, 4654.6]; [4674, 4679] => 12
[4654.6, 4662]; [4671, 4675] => 4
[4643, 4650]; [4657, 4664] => 4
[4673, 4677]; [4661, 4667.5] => 10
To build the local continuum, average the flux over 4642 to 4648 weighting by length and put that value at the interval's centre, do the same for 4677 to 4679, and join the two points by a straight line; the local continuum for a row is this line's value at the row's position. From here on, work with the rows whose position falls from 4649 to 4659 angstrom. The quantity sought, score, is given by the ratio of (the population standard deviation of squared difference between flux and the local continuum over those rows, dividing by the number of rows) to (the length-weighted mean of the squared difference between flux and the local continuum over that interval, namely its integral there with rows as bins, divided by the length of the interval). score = 1.0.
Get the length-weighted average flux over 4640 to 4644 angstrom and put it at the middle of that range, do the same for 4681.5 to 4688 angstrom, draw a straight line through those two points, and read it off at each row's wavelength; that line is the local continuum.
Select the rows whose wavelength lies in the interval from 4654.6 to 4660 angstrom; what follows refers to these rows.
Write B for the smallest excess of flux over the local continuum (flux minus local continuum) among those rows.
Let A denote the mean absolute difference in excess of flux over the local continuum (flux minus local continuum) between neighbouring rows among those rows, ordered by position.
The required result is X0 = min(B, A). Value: 0.27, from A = 0.74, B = 0.27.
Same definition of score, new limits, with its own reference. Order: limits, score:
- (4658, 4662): 1.1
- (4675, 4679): 0.7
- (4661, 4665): 0.8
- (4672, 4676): 1.5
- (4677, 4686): 0.7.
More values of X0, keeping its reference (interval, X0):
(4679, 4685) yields -0.34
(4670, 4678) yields -0.20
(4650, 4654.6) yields -1.40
